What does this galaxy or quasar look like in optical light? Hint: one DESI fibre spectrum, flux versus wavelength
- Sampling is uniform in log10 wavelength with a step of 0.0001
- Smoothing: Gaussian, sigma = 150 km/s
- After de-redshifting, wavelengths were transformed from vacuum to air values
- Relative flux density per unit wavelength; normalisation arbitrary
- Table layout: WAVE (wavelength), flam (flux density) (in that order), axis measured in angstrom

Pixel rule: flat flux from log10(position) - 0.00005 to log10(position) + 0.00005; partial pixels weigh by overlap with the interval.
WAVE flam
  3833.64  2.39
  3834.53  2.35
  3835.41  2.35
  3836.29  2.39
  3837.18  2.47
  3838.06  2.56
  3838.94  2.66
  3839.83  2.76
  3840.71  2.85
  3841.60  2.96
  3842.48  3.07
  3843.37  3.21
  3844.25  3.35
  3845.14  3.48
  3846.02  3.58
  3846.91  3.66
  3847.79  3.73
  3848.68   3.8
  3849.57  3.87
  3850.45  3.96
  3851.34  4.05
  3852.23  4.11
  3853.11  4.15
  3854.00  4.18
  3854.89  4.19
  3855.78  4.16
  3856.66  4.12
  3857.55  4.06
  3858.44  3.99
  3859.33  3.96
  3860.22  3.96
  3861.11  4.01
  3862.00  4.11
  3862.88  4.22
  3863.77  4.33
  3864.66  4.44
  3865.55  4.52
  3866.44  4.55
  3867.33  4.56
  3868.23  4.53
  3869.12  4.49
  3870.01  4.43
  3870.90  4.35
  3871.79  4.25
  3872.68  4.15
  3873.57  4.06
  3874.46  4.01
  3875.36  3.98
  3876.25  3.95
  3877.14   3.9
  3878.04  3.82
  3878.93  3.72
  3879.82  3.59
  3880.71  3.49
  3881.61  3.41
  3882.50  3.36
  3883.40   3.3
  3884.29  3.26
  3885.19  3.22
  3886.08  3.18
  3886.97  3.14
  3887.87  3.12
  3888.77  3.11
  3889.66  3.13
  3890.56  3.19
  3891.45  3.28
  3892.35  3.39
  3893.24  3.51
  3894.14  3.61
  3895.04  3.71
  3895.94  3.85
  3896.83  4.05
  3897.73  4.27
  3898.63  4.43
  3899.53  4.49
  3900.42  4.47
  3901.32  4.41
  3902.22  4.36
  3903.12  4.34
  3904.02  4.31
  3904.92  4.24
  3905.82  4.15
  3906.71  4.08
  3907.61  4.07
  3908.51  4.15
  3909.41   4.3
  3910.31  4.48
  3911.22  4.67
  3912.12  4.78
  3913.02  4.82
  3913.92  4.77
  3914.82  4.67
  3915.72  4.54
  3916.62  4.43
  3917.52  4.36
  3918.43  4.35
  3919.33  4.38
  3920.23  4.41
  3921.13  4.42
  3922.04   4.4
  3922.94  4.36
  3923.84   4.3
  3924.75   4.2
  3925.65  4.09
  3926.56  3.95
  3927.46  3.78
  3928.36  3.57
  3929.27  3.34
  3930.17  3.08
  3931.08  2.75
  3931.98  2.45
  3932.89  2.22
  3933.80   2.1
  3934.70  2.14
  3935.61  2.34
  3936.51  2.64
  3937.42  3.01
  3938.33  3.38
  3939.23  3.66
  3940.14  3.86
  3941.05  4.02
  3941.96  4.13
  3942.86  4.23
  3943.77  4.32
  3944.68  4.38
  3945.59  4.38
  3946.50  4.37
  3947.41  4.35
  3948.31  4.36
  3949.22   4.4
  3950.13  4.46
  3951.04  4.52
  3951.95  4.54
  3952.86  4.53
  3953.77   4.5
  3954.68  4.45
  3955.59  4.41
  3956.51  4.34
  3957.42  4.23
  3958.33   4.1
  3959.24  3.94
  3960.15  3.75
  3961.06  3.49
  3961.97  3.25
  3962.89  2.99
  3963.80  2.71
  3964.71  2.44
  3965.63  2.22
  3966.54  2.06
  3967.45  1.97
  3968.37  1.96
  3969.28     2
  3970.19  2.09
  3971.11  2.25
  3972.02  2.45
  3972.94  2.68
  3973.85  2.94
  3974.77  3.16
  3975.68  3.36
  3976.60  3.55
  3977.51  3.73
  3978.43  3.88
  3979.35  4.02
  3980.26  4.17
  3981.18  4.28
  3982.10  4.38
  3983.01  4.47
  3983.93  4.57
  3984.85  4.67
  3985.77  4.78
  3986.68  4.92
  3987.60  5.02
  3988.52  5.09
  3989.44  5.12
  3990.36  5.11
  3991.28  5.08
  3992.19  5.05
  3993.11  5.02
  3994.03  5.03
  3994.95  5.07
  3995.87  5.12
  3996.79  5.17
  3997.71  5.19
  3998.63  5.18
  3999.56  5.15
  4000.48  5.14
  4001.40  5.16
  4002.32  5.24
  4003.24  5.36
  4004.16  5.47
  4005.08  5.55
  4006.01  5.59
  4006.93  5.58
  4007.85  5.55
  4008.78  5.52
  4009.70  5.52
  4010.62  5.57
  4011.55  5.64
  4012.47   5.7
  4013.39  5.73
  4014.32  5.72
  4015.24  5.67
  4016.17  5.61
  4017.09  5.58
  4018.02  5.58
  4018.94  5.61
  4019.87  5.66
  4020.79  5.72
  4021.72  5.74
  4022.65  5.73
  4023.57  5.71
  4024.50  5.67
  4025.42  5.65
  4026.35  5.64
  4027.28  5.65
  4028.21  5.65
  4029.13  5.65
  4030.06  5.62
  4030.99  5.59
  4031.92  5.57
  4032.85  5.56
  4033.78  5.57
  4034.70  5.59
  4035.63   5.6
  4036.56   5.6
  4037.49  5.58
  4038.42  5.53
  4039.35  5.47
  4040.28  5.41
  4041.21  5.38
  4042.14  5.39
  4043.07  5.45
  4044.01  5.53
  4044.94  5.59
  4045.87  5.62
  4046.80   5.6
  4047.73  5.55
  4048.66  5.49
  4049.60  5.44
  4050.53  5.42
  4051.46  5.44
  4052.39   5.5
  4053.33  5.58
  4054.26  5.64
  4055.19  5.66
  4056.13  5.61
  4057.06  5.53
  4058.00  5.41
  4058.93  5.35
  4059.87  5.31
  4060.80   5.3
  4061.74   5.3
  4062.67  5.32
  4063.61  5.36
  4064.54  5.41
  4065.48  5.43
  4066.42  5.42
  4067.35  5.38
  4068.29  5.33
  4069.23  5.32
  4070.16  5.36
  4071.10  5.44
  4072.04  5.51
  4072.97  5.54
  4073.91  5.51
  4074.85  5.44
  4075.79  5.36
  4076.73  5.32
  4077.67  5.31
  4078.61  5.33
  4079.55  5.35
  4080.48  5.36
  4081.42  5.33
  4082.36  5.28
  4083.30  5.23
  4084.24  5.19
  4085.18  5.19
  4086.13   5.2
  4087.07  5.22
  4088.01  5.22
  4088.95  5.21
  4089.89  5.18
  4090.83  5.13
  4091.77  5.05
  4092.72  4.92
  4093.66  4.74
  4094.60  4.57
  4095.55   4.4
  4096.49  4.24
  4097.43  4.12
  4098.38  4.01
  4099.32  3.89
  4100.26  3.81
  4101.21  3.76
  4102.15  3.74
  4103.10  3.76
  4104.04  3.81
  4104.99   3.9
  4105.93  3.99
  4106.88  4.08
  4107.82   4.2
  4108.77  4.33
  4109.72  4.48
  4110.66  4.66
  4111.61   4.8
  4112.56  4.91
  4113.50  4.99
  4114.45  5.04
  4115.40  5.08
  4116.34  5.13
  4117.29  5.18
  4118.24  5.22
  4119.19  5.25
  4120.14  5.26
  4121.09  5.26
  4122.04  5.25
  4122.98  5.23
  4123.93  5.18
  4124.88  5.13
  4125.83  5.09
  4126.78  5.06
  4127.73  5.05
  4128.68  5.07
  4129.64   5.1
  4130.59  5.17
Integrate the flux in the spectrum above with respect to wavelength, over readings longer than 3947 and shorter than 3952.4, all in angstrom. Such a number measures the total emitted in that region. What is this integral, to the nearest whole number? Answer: 24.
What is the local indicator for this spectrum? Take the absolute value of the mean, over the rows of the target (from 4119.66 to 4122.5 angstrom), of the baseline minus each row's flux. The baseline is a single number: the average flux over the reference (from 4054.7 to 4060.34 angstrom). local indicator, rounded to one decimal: 0.2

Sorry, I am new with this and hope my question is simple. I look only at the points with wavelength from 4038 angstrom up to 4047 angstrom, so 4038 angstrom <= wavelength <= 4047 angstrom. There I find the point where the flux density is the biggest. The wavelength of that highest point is 4045.87 angstrom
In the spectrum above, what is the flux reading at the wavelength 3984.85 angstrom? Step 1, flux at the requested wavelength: 4.67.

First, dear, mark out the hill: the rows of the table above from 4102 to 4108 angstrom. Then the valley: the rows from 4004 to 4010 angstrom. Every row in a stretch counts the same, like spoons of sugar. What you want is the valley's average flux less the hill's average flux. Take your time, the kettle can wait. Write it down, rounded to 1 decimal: 1.6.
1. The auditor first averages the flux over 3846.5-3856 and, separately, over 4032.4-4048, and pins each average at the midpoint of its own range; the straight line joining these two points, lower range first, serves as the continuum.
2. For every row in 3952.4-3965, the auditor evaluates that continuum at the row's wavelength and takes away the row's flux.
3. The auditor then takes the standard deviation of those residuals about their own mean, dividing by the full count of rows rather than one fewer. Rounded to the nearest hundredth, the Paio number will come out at 0.71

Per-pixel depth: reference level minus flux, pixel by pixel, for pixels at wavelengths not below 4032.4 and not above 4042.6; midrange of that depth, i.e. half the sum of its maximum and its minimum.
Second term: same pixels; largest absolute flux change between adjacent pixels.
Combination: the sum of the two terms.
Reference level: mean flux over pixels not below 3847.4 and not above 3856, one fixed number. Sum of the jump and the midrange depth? -1.4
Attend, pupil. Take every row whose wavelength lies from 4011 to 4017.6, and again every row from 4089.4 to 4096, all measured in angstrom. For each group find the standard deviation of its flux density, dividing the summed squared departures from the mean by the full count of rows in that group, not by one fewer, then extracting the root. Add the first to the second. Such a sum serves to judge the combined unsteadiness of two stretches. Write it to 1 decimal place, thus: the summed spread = 0.3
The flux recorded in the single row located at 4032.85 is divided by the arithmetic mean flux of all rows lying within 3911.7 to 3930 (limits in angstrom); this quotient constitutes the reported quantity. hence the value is 1.3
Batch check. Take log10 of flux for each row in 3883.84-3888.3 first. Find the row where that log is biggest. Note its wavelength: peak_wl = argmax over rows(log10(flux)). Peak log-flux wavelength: 3884.29 angstrom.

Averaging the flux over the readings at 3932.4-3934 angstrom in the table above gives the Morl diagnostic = 2.2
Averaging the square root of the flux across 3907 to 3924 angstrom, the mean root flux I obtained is 2.11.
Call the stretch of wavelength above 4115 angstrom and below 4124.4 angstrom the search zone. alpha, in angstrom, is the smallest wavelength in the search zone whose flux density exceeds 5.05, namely 4115.40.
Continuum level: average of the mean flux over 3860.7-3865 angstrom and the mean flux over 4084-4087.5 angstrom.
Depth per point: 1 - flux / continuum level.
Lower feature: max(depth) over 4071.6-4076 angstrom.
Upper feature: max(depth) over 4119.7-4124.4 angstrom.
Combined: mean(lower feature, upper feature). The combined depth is -0.12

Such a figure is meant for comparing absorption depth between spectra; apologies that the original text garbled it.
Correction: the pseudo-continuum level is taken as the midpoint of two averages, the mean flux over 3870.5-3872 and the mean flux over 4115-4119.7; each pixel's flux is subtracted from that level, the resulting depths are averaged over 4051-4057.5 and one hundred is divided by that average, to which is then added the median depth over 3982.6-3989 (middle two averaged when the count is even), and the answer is -121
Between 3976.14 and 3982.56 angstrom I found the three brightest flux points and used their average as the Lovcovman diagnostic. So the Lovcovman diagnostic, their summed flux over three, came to 4.3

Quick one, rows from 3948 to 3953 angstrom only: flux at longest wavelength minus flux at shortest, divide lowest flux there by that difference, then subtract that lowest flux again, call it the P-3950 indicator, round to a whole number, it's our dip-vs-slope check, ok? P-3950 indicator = 21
